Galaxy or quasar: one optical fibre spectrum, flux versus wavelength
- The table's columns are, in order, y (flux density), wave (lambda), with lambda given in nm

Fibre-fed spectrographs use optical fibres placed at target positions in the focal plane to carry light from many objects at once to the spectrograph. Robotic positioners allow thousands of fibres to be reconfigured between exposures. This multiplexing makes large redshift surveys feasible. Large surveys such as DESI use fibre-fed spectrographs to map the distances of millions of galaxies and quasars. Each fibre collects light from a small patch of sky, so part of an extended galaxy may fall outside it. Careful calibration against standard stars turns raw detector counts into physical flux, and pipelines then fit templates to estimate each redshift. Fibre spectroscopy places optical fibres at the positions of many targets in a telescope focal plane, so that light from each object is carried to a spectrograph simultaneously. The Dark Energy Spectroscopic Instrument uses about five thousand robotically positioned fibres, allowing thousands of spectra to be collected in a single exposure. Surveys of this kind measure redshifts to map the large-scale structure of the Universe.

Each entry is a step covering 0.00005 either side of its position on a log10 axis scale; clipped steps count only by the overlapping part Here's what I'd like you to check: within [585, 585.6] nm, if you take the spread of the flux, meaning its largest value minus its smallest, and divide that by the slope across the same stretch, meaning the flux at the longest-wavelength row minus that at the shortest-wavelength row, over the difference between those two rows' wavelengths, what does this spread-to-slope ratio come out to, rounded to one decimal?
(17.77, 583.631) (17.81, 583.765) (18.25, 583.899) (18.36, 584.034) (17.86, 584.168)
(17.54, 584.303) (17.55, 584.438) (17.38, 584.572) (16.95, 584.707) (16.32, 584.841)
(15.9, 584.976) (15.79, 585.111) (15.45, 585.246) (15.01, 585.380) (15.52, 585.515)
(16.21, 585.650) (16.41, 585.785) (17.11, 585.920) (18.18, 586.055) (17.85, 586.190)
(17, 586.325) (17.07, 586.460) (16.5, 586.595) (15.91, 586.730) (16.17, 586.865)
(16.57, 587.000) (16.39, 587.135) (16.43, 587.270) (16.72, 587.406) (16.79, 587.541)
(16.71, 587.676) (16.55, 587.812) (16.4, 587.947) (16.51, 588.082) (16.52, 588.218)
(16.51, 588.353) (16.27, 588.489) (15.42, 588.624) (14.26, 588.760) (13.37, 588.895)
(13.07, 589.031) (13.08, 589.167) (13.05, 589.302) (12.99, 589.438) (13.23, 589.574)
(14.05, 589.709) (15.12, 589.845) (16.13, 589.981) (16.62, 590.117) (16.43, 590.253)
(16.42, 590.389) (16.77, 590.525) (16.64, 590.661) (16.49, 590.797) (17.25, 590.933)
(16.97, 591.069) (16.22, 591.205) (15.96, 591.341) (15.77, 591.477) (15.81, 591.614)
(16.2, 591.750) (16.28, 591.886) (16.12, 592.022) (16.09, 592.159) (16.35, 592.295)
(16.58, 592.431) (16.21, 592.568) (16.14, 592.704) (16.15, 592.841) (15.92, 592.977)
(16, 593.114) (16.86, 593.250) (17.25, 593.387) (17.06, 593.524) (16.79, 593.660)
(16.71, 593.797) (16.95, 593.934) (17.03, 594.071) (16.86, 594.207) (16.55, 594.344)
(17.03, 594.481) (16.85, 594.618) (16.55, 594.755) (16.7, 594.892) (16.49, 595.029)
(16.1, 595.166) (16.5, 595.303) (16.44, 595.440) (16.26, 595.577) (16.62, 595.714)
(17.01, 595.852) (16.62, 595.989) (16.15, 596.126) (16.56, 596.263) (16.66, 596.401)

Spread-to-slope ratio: -1.2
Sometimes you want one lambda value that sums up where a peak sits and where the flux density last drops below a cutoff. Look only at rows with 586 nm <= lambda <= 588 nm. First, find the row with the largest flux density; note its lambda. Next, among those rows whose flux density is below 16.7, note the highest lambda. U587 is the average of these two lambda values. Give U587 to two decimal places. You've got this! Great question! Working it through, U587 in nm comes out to 587.00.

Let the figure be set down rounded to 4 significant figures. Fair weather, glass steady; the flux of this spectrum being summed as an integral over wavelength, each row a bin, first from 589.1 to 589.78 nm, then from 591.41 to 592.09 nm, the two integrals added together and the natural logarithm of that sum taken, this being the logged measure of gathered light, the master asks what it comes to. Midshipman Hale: 2.993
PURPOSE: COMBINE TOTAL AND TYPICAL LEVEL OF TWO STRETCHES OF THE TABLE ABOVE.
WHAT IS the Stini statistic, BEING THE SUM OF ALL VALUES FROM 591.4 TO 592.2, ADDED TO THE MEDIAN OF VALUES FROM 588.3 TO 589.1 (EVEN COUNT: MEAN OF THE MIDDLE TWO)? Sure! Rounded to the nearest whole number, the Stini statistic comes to 111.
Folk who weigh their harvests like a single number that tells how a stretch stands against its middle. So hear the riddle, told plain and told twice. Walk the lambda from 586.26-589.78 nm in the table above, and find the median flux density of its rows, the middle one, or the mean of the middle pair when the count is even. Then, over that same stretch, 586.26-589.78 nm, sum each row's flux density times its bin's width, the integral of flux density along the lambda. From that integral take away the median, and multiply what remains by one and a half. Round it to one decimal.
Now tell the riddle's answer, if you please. 57.4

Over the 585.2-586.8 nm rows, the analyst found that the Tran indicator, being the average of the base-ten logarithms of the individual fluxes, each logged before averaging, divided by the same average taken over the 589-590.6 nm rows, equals 1.04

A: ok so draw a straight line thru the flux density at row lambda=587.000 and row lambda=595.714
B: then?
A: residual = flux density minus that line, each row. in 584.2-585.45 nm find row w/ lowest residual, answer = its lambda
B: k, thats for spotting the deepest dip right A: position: 585.380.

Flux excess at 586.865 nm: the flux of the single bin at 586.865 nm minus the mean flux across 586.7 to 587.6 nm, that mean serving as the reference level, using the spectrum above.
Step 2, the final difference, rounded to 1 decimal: -0.3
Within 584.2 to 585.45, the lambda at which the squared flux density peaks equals 584.438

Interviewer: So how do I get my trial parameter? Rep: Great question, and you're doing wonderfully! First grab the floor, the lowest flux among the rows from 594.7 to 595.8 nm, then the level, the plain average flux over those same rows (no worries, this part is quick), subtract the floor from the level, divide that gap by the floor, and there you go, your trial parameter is 0.022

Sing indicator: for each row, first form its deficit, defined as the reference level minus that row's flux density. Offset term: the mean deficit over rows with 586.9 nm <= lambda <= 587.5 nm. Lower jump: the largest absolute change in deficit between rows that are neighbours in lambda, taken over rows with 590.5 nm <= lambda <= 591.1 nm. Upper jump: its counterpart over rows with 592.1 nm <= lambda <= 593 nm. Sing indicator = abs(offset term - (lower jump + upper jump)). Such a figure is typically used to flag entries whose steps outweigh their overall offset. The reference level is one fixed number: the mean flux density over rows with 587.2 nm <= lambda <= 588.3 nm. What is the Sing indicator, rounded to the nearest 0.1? 1.1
